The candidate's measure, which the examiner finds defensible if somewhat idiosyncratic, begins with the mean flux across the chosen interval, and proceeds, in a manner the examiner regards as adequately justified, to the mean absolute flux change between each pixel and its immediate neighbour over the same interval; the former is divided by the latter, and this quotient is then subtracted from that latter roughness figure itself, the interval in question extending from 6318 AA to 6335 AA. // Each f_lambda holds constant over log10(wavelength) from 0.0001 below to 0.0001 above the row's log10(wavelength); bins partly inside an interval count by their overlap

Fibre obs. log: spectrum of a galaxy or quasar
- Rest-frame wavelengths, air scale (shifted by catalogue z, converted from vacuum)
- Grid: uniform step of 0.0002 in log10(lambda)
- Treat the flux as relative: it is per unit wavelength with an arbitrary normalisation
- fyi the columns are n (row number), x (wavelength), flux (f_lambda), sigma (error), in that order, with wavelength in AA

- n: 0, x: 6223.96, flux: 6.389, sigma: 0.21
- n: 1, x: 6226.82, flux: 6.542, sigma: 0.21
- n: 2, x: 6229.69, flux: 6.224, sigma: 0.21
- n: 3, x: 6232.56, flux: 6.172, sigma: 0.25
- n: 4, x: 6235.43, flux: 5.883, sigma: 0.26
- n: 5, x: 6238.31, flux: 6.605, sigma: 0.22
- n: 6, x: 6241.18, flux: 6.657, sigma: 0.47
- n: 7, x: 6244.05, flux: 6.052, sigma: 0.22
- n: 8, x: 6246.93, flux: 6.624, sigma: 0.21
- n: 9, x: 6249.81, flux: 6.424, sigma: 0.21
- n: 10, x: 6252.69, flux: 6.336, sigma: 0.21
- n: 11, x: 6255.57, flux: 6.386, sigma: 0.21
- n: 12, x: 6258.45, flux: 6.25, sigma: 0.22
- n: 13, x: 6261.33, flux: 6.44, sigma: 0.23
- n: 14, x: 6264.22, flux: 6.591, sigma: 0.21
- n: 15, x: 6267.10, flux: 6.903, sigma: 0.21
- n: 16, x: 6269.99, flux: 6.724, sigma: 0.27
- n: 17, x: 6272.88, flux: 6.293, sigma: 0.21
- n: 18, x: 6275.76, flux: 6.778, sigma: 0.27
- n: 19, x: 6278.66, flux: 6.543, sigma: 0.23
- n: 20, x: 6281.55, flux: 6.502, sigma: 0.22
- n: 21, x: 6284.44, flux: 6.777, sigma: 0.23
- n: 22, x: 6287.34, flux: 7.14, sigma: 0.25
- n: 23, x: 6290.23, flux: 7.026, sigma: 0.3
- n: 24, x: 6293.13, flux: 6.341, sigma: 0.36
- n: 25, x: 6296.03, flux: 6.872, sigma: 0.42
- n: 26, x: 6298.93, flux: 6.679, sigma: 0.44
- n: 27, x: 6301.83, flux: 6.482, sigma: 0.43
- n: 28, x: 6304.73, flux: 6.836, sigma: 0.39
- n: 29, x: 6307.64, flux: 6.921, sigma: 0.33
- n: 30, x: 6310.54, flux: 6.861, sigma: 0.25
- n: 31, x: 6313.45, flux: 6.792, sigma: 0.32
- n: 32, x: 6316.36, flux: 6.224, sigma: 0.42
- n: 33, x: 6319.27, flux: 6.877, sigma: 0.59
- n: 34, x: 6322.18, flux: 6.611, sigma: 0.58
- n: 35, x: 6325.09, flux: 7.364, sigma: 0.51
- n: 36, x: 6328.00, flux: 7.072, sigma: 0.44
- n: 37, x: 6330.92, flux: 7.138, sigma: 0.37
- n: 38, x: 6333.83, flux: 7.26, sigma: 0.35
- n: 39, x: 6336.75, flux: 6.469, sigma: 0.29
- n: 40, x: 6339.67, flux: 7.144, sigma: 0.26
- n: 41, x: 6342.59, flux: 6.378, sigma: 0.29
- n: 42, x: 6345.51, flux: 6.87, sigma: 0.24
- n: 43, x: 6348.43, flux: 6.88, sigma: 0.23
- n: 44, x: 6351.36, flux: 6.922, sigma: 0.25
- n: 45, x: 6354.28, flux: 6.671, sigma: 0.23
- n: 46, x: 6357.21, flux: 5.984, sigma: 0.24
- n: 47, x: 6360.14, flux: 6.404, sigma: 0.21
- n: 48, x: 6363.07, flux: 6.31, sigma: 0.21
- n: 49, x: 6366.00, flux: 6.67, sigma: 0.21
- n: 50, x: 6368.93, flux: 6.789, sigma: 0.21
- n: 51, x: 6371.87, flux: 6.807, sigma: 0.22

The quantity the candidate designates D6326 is -23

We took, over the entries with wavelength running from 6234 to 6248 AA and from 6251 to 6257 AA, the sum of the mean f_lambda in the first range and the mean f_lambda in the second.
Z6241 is 12.7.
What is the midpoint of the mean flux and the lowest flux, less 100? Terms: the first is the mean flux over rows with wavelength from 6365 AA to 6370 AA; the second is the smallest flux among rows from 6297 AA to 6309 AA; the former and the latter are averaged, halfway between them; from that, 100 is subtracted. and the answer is -93.4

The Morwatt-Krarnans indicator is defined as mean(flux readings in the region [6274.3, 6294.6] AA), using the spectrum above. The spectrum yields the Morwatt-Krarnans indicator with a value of 6.73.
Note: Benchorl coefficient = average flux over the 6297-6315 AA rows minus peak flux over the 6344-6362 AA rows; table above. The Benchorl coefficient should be -0.16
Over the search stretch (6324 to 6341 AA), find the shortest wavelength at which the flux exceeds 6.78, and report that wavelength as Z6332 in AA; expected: 6325.09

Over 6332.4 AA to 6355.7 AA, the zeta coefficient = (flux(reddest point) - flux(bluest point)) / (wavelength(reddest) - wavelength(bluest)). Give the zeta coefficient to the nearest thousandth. -0.029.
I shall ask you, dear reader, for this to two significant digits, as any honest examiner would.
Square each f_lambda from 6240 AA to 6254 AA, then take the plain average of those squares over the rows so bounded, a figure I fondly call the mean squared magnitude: 41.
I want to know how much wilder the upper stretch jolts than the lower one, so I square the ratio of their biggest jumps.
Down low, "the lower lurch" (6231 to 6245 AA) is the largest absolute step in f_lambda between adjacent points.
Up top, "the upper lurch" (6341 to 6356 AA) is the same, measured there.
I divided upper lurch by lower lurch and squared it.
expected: 0.5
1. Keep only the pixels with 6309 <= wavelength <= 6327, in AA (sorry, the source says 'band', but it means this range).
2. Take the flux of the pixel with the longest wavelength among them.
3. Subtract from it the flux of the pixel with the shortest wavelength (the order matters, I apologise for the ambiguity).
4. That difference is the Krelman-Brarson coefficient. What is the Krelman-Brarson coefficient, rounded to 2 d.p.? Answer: 0.50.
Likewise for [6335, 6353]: 0.45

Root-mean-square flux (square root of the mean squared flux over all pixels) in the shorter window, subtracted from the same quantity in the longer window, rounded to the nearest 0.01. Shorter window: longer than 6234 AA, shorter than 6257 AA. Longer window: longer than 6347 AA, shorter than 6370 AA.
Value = 0.21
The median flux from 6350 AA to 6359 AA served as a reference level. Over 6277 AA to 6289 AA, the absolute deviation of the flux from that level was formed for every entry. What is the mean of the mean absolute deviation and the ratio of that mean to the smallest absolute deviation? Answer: 1.1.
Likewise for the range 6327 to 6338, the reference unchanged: 1.2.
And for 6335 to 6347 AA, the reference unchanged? 0.9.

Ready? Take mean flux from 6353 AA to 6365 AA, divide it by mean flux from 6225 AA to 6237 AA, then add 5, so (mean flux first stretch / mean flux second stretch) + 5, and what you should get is 6.02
